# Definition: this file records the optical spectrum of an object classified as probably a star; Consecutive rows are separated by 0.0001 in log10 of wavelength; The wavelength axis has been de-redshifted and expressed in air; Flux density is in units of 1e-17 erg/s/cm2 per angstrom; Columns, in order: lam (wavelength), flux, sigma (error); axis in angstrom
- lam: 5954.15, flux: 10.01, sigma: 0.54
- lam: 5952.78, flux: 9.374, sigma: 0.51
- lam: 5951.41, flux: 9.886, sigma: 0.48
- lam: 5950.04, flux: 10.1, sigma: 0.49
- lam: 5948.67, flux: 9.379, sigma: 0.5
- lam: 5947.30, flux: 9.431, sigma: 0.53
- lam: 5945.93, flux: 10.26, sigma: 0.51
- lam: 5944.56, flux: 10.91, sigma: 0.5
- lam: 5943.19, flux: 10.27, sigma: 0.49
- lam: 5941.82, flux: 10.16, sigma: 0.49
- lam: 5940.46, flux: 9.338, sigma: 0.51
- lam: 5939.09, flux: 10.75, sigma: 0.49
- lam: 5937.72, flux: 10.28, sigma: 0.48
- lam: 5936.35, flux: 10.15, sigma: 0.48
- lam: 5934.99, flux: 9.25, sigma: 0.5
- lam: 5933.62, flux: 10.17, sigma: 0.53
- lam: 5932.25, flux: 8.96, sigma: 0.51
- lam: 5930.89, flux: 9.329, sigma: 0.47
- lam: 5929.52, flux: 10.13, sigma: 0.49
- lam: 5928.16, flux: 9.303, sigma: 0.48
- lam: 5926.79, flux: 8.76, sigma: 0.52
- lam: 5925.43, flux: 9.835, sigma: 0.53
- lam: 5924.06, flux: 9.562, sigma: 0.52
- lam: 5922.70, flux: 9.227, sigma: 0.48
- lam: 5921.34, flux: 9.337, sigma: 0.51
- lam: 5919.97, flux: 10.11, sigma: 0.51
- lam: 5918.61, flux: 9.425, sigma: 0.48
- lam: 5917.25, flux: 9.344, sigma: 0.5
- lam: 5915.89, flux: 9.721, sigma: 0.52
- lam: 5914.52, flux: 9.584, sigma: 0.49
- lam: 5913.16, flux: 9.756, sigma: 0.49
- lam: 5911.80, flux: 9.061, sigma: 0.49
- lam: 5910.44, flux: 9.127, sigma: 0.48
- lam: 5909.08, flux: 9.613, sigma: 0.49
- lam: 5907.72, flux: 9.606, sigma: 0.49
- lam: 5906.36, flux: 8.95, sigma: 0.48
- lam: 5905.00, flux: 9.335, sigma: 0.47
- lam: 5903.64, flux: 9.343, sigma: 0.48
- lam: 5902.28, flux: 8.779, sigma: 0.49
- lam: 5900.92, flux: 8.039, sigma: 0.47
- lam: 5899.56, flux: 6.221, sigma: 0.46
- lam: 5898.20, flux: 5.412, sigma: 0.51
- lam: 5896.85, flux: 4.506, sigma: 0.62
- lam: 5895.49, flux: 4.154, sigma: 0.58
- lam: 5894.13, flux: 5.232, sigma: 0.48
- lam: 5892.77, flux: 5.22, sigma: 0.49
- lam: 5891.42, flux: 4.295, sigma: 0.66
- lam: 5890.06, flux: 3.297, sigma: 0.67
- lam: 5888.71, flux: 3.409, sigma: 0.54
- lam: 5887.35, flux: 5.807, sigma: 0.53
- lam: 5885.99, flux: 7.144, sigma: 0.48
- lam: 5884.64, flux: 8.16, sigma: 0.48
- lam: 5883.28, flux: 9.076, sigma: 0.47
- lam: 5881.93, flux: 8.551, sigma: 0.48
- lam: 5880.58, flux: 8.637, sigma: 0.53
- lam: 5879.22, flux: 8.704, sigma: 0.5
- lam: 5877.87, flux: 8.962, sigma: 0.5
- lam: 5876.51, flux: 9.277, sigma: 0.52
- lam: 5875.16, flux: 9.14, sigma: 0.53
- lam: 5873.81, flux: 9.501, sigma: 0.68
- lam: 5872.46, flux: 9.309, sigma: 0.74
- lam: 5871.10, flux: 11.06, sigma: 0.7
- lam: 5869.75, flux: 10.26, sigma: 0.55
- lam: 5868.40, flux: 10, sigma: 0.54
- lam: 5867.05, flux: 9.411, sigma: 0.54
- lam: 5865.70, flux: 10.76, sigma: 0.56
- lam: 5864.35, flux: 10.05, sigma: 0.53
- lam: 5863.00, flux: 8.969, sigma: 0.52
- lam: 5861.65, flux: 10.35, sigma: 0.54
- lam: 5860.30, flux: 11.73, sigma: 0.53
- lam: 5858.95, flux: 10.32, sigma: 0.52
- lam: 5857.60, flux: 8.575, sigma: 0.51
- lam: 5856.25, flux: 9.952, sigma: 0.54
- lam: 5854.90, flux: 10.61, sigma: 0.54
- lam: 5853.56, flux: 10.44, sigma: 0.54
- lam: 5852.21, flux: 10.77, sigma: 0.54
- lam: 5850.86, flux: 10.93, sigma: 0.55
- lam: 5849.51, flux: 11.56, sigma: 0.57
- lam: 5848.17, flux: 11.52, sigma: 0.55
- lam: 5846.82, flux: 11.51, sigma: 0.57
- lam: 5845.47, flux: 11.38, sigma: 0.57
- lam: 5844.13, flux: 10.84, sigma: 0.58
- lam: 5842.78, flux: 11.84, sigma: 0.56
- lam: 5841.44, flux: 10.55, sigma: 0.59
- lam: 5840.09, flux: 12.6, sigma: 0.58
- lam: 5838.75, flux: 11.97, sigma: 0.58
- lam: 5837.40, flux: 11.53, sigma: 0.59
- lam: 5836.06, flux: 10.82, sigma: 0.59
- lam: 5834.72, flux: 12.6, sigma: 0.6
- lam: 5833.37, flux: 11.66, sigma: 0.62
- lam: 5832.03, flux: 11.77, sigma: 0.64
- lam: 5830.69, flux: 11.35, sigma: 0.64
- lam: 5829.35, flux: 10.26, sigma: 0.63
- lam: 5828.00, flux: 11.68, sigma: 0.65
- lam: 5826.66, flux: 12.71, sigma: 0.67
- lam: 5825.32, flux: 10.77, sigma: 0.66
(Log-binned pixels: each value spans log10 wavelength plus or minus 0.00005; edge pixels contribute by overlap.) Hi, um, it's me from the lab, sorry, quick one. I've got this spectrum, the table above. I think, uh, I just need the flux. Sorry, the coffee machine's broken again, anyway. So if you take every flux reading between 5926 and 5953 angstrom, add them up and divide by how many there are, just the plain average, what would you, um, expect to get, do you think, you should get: 9.8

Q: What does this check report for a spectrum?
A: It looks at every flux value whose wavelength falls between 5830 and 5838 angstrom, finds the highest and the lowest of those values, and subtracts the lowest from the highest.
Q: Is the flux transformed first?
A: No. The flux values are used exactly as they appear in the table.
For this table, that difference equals 1.8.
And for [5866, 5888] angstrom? 5.3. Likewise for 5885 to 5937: 6.9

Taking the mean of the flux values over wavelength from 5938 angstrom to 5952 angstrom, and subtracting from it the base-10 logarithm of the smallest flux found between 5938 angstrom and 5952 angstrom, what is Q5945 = 9.1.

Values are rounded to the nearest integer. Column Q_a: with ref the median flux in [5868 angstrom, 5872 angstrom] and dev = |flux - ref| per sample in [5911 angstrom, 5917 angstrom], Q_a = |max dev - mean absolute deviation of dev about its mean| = 1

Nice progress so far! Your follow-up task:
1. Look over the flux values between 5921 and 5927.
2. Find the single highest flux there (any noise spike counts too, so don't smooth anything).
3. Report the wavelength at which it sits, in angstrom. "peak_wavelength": 5925.43 angstrom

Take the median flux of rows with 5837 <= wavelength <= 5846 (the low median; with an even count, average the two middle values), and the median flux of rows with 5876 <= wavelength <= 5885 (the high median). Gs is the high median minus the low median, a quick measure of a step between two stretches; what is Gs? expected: -2.8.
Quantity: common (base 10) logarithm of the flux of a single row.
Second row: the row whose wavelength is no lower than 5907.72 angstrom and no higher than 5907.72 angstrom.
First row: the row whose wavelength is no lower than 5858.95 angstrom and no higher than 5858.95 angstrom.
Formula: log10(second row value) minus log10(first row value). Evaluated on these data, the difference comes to -0.03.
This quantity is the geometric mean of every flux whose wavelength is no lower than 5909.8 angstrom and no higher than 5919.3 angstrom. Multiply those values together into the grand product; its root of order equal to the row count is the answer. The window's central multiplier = 9.4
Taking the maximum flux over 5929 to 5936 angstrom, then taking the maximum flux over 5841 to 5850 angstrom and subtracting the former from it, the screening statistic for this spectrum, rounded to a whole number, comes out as 2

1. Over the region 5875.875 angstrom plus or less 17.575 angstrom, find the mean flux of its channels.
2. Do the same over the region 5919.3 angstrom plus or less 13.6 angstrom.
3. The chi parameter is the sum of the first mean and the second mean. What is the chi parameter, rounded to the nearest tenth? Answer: 18.0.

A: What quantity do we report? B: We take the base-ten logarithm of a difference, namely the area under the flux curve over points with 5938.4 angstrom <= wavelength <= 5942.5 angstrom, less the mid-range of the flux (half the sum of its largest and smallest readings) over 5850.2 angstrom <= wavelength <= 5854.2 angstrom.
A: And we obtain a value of 1.49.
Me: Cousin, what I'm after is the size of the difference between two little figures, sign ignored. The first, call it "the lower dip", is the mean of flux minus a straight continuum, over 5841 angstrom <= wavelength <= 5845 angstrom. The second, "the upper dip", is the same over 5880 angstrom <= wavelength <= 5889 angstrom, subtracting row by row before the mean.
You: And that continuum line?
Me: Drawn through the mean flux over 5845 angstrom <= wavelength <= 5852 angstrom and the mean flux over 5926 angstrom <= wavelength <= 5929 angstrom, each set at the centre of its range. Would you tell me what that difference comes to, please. 2.6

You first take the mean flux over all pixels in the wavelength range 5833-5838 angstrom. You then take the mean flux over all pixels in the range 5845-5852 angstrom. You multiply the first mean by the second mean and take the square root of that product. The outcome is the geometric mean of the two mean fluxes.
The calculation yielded 11.5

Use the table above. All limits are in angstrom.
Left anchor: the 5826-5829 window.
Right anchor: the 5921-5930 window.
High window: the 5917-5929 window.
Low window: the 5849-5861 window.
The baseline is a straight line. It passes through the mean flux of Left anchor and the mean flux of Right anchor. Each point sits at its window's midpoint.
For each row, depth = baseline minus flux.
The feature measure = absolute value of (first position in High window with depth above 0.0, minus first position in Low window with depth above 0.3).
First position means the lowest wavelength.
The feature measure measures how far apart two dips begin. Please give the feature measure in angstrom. 66.4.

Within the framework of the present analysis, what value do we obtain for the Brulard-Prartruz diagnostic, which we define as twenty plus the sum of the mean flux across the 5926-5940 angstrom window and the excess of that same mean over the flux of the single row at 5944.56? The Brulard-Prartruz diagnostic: 28.5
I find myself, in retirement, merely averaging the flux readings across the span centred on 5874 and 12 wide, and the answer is 9.6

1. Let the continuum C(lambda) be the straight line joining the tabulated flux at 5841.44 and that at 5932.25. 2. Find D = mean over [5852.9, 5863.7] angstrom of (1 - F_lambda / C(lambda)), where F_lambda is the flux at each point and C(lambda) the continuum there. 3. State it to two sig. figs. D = 0.013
